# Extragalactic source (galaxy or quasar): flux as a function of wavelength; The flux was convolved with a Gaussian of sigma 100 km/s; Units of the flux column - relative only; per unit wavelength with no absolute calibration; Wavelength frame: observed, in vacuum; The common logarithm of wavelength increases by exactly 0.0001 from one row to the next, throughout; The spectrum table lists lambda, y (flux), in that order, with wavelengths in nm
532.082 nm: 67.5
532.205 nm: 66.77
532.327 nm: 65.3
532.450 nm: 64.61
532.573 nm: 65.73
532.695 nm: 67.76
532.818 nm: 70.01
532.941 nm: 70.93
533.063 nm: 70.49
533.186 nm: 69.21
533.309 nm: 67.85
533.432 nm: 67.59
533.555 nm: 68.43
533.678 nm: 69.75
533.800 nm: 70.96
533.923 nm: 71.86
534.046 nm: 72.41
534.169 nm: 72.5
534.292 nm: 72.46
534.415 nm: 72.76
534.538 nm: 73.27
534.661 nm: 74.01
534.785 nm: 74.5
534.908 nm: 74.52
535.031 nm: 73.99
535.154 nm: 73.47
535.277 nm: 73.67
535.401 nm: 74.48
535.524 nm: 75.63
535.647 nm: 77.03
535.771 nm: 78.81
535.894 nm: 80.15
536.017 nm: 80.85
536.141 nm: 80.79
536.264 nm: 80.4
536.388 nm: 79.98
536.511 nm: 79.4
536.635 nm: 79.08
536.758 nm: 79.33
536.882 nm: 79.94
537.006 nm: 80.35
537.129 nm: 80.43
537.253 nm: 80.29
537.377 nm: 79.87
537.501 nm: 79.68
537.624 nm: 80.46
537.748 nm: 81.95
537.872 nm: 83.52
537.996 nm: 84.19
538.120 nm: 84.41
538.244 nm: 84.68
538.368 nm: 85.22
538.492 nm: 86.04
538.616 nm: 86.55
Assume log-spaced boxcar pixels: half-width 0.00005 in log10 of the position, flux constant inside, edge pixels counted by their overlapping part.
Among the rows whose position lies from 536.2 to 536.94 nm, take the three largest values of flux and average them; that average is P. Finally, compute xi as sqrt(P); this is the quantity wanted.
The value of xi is 9.0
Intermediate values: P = 80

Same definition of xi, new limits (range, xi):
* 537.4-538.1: 9.1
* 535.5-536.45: 9.0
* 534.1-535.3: 8.6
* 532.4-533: 8.3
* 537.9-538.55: 9.2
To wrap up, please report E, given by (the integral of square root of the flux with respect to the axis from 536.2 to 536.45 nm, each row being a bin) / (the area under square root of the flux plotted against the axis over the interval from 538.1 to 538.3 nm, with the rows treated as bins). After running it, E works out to 1.22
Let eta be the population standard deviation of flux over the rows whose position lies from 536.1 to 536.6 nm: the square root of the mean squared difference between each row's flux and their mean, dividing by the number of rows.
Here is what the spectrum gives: 0.5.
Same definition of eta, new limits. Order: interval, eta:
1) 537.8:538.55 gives 0.8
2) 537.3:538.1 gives 1.8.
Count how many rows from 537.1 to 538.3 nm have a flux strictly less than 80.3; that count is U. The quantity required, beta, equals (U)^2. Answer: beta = 9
